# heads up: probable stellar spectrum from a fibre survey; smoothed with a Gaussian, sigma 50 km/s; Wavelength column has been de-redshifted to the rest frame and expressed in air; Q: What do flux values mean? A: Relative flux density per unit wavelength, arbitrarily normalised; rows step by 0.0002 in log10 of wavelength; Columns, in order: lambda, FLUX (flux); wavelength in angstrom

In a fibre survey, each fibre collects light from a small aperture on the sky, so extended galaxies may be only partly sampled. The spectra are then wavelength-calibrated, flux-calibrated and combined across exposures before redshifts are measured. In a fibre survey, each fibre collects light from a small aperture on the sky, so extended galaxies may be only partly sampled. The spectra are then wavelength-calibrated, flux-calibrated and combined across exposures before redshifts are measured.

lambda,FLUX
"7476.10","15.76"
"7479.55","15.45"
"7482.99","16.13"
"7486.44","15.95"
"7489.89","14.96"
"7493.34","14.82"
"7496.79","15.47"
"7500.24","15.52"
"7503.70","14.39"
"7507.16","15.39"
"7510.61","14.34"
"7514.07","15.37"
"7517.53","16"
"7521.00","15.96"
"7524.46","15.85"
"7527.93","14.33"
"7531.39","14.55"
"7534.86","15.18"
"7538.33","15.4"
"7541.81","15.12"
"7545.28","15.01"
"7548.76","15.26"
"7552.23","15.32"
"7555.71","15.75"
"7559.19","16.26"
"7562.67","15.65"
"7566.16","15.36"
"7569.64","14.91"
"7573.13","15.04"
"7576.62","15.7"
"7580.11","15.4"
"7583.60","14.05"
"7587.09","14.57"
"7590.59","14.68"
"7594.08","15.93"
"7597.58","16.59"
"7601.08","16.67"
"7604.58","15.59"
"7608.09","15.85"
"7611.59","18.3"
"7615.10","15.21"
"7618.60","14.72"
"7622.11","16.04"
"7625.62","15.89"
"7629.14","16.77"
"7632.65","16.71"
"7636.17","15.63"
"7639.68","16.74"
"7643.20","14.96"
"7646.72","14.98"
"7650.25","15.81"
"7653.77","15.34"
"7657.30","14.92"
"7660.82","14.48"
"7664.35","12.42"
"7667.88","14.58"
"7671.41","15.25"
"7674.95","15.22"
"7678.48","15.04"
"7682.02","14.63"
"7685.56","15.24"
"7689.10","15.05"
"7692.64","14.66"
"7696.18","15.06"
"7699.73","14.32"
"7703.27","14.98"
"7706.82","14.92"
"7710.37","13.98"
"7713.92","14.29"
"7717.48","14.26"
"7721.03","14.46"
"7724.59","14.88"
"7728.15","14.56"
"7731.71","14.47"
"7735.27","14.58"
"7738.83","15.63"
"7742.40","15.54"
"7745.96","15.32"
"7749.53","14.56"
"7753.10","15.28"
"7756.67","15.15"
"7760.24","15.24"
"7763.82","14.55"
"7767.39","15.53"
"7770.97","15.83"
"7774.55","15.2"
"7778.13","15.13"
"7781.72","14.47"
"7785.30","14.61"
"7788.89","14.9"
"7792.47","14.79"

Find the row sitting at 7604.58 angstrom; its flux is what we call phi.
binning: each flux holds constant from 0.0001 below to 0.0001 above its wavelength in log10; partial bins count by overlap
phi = 15.59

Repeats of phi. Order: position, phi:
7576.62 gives 15.7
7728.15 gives 14.56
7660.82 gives 14.48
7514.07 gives 15.37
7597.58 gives 16.59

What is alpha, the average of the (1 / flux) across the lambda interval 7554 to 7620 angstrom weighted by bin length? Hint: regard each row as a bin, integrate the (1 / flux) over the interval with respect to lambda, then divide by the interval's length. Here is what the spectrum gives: 0.0643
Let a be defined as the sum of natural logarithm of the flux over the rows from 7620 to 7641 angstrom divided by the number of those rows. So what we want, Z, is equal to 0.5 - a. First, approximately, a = 2.79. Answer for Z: -2.291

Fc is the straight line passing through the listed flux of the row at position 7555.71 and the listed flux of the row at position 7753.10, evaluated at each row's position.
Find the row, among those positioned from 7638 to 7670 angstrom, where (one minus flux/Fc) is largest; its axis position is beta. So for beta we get 7664.35 angstrom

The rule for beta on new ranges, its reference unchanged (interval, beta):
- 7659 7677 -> 7664.35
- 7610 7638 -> 7618.60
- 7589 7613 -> 7590.59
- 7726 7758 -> 7731.71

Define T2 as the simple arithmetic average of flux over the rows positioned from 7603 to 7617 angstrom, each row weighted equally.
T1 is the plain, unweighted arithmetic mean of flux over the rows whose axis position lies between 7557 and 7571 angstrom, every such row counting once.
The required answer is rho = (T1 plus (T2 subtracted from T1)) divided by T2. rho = 0.91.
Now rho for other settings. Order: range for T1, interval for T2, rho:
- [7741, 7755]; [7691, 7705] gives 1.06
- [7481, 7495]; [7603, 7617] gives 0.90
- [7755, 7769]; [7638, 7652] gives 0.94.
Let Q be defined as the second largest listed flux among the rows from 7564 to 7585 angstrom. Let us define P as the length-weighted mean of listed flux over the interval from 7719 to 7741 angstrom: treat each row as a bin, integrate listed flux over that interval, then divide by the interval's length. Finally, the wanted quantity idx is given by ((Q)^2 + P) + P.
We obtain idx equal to 267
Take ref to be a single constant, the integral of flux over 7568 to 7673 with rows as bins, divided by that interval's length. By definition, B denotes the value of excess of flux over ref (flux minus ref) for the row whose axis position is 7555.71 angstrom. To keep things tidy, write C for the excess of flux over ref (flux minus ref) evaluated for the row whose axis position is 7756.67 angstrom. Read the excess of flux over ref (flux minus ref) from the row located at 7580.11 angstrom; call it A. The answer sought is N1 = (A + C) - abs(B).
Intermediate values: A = -0.1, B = 0.3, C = -0.3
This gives -0.7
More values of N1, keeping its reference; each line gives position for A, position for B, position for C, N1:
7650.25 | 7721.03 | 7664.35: -3.7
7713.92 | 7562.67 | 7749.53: -2.3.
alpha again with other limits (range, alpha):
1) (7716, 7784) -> 0.0668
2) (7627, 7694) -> 0.0661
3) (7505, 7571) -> 0.0654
